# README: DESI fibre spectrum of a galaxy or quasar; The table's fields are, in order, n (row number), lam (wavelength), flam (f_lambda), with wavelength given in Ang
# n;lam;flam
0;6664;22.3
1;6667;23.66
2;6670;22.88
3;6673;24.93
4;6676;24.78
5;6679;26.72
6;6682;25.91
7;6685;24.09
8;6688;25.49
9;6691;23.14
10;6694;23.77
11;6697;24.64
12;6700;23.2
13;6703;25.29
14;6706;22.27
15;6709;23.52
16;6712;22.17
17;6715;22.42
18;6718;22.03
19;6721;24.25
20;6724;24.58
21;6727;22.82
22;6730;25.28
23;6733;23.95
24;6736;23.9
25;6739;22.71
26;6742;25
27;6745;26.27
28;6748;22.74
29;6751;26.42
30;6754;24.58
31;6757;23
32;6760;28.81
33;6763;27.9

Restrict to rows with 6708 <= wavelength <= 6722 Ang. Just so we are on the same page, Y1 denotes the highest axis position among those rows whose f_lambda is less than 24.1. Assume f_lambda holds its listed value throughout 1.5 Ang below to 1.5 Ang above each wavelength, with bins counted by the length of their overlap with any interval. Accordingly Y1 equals 6718 Ang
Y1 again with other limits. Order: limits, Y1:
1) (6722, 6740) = 6739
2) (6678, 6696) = 6694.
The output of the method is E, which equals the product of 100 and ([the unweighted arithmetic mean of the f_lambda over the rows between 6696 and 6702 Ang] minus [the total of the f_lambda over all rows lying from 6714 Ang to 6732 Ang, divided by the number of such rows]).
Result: 36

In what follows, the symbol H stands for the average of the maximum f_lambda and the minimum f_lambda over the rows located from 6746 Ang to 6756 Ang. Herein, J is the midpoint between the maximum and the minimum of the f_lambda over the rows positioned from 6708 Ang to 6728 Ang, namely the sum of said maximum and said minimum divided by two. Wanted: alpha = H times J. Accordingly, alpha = 573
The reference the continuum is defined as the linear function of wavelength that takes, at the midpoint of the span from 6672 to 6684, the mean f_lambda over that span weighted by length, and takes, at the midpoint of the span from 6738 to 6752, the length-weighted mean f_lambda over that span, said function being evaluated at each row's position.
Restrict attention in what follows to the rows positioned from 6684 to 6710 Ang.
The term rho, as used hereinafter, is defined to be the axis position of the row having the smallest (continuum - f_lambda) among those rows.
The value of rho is 6703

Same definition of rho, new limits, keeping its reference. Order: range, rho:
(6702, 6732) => 6730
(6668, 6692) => 6679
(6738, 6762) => 6760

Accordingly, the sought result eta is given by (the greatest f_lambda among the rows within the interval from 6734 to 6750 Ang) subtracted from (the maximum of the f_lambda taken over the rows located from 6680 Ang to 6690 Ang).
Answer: -0.4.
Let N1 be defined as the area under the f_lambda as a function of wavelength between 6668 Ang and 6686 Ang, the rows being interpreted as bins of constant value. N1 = 448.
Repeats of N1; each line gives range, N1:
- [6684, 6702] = 434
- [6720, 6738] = 434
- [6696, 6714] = 422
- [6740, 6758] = 444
